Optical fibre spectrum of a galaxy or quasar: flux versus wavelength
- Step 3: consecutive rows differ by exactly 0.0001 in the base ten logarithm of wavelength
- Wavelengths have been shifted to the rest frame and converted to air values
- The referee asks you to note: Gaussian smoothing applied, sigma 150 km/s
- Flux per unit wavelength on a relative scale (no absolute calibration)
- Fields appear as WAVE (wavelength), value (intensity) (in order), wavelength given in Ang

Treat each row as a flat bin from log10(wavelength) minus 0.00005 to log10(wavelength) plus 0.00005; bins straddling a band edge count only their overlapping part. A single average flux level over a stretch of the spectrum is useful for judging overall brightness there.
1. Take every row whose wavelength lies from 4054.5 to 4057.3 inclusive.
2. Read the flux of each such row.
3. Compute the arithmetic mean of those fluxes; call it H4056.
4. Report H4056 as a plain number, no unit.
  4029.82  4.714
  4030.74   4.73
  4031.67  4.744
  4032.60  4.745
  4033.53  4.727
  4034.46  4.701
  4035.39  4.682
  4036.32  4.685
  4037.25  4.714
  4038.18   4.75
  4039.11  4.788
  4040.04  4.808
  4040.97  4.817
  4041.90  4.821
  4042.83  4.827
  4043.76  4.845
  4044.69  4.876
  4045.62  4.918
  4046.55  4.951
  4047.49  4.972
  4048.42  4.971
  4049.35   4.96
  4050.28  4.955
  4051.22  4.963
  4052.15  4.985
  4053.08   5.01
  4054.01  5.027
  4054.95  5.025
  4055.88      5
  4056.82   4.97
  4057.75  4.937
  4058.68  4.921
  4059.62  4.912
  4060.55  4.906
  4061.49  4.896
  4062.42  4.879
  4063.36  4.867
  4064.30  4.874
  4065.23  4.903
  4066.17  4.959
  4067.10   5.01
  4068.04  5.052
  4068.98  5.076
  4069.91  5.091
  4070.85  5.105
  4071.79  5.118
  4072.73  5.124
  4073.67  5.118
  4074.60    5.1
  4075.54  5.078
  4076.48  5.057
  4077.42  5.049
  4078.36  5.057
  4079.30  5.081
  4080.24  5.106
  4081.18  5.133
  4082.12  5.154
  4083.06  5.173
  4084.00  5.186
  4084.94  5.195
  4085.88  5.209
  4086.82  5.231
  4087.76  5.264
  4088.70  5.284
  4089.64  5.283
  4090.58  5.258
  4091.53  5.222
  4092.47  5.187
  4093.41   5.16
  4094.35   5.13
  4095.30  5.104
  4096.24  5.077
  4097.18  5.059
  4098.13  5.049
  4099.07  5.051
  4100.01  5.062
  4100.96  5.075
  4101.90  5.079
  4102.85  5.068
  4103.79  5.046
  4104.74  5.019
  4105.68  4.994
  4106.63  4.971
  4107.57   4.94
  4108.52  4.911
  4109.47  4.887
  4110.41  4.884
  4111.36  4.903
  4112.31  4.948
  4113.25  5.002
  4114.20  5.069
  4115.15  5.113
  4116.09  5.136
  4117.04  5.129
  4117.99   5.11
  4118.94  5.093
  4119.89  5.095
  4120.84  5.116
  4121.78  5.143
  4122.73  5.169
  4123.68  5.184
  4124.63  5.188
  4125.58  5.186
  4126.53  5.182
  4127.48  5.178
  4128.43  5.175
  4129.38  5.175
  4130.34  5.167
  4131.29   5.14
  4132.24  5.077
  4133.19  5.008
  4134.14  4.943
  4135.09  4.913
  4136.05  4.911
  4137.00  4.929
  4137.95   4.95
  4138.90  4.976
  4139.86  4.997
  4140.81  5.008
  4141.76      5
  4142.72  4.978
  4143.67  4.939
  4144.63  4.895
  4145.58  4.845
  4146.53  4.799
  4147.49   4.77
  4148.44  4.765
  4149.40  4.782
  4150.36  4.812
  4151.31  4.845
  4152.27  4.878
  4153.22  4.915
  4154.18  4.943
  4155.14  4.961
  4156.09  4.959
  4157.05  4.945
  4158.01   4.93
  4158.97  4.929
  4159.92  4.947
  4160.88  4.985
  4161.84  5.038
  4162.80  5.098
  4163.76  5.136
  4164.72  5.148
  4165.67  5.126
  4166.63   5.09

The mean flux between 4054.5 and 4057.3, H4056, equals 5.00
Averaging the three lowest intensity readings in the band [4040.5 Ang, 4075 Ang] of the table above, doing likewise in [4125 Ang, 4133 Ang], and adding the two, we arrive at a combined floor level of 9.95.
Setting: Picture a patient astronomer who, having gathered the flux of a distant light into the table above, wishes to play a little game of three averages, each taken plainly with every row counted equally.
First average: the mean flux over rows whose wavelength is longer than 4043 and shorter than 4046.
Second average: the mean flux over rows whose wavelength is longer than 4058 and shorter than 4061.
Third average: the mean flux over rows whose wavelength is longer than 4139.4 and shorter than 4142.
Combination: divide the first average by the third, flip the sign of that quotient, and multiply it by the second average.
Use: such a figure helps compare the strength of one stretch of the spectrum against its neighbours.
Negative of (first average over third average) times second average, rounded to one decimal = -4.8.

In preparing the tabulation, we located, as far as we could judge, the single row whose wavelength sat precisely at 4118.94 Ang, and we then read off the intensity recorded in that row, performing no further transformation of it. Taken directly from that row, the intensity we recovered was 5.093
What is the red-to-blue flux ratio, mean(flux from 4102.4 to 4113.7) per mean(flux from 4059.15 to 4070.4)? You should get 1.00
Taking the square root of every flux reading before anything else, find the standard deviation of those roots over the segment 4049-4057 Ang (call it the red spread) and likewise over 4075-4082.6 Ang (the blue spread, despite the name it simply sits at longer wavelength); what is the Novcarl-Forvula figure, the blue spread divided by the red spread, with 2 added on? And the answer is 3.3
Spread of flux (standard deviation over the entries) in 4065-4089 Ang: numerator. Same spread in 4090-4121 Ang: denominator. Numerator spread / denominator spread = 0.94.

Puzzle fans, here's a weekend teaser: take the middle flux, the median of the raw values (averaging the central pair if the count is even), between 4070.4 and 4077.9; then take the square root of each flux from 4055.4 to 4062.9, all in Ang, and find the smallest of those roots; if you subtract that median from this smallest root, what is -2.89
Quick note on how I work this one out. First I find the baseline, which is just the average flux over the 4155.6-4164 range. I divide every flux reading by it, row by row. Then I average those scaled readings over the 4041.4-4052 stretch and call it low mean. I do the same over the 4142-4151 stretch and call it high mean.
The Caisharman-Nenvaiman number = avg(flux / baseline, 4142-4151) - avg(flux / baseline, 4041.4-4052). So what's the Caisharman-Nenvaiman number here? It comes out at -0.014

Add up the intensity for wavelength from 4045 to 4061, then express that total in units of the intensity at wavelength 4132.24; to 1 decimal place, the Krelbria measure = 16.6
